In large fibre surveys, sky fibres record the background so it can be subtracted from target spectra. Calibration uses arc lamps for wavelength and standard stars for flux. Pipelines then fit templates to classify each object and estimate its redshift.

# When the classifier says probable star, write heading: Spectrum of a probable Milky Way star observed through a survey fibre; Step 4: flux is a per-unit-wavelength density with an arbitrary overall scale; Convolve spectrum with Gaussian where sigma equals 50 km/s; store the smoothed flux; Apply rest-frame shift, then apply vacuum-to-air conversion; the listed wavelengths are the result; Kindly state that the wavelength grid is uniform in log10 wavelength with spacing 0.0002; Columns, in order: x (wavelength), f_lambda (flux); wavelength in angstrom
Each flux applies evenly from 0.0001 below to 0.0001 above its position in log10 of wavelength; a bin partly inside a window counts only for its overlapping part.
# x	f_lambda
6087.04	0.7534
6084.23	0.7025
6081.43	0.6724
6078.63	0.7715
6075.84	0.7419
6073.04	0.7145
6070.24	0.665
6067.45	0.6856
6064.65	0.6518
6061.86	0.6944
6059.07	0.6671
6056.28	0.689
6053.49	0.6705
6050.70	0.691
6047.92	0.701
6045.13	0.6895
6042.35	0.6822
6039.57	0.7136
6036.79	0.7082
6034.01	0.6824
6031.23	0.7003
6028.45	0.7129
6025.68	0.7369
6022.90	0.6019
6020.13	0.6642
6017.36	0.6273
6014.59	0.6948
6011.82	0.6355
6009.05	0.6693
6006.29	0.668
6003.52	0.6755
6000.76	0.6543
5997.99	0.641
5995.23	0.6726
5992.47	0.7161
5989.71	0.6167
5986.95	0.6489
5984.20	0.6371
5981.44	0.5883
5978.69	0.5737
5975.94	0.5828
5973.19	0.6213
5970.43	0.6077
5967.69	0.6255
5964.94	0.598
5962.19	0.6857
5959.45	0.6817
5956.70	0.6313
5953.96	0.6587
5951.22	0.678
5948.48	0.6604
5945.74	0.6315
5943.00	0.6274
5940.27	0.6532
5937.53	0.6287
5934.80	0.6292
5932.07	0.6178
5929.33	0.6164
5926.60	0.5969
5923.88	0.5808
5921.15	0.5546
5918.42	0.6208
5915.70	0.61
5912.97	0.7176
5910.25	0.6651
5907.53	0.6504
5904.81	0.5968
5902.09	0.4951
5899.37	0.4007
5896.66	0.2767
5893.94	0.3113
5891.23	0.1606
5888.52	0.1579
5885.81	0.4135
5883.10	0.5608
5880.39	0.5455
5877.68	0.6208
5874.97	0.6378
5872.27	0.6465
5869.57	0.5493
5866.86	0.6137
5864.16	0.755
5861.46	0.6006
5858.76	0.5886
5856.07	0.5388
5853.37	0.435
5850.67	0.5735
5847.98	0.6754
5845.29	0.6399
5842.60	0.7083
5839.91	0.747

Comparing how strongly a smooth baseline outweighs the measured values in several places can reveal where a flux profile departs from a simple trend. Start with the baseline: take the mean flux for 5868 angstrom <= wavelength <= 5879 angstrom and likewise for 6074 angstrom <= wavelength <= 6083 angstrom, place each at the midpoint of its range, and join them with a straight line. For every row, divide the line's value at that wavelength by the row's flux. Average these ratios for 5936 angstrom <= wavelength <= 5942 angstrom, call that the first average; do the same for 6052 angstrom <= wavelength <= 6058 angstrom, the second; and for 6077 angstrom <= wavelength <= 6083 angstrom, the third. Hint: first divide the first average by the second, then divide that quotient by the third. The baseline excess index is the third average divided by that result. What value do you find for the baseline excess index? 1.07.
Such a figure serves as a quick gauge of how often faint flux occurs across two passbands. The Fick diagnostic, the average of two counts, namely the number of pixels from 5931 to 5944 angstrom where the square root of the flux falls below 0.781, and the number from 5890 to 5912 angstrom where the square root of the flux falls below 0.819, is 4.0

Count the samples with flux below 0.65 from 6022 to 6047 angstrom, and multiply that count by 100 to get 100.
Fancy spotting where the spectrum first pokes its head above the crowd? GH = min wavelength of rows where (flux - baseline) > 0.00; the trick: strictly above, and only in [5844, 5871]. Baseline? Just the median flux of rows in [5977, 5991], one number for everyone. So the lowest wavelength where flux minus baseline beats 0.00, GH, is 5845.29 angstrom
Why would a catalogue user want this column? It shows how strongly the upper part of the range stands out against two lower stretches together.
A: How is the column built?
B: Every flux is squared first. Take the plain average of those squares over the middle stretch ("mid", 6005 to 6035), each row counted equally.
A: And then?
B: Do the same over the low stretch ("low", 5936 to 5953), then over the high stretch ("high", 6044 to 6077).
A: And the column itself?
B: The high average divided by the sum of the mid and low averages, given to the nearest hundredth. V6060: 0.54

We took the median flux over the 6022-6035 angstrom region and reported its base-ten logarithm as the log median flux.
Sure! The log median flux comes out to -0.155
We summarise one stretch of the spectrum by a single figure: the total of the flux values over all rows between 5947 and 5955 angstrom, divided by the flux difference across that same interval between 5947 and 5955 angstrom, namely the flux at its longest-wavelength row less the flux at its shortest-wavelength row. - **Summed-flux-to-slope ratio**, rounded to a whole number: -1175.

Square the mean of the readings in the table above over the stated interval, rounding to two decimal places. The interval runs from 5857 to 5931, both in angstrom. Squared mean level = 0.29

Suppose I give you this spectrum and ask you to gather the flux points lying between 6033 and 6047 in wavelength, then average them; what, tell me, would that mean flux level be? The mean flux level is 0.70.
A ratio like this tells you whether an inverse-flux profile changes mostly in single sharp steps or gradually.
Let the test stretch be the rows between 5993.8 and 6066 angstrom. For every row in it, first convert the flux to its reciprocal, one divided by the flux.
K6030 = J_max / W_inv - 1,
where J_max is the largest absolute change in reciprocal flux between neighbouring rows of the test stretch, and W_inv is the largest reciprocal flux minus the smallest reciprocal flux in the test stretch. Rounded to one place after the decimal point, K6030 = 0.0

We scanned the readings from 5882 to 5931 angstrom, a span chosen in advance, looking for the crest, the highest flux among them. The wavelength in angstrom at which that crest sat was 5912.97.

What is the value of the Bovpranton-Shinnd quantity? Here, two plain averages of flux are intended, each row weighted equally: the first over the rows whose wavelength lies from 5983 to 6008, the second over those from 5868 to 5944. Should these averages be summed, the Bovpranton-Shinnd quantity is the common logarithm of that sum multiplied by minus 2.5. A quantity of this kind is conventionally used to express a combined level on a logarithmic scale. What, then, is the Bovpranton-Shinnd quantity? -0.20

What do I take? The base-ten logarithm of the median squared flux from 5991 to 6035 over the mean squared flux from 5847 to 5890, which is 0.14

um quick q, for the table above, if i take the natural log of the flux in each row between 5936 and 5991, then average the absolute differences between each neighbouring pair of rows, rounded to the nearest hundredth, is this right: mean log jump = 0.04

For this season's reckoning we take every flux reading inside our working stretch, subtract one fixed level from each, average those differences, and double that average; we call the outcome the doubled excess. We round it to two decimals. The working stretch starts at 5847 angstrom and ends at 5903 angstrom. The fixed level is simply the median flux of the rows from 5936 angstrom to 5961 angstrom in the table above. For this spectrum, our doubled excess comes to -0.30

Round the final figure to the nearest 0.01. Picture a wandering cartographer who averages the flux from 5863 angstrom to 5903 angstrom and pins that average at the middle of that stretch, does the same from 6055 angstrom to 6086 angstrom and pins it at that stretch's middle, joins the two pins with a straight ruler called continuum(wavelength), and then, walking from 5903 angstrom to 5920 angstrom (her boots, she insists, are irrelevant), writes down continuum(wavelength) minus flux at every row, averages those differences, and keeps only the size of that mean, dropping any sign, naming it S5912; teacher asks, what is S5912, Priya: 0.13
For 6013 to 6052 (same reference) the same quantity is 0.03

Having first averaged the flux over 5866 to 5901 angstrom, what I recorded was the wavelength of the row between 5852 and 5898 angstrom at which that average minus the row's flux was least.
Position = 5864.16 angstrom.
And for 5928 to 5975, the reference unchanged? 5962.19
